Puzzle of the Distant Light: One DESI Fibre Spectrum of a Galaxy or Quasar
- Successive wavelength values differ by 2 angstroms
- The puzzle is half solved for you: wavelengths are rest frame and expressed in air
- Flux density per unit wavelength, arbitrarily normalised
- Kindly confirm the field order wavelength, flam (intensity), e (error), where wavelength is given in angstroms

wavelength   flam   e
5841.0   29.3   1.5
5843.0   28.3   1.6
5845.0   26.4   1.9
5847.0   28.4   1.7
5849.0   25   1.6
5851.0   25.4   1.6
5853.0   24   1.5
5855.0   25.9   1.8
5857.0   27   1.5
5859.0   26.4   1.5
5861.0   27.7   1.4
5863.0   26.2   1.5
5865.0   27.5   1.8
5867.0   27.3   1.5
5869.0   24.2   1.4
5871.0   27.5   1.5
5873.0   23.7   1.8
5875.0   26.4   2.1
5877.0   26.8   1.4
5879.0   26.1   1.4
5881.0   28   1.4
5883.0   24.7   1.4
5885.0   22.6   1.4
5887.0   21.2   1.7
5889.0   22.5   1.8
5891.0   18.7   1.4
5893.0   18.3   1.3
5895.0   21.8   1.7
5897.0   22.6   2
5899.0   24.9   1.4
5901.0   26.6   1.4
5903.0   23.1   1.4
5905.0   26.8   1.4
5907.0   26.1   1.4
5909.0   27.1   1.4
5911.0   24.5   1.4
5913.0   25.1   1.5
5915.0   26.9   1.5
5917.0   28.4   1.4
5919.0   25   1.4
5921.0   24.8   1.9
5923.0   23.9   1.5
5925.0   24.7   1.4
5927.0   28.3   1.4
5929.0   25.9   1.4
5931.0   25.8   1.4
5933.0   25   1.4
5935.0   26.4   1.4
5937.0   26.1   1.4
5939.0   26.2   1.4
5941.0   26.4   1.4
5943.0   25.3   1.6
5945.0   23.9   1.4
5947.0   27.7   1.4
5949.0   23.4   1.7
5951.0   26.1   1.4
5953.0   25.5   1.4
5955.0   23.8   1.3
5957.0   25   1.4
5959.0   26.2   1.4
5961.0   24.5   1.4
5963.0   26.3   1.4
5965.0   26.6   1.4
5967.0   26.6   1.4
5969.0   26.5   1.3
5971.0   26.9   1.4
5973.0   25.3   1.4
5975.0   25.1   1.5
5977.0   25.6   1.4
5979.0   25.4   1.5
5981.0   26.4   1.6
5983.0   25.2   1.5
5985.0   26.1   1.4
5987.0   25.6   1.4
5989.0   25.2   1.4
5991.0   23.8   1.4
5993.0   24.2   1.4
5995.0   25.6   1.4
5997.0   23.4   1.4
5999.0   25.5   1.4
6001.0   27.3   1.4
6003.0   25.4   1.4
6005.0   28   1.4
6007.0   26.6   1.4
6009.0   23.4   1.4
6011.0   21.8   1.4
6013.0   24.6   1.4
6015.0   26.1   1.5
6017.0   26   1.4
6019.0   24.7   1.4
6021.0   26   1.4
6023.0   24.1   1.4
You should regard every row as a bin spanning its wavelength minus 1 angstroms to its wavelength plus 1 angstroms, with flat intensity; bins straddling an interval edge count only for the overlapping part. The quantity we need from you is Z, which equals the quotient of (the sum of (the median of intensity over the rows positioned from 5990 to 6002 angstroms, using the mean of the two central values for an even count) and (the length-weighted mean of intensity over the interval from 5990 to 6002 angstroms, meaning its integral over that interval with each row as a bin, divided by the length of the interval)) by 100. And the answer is 0.498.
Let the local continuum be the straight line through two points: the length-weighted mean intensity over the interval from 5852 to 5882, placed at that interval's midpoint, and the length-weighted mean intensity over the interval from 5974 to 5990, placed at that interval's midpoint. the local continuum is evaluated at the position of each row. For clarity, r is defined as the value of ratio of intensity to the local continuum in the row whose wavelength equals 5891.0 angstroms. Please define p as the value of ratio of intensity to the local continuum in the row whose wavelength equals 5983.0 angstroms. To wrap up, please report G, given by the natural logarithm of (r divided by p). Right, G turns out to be -0.32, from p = 0.99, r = 0.71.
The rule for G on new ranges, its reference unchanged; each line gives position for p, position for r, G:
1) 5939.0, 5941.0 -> 0.01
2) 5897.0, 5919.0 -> 0.11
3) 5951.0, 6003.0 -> -0.01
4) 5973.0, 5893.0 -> -0.34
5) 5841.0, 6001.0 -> -0.03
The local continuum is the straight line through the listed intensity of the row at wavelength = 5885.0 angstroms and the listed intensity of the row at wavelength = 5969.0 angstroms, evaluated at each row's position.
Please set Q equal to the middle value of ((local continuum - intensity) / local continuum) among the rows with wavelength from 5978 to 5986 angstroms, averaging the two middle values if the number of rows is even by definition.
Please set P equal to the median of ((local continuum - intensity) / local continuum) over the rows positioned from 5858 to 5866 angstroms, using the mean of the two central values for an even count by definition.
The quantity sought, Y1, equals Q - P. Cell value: 0.30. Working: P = -0.25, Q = 0.05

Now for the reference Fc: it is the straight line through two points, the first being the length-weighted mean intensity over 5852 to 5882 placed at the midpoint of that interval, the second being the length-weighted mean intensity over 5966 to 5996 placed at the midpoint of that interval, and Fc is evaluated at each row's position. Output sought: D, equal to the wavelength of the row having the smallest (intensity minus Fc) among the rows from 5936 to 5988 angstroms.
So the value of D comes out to 5949.0 angstroms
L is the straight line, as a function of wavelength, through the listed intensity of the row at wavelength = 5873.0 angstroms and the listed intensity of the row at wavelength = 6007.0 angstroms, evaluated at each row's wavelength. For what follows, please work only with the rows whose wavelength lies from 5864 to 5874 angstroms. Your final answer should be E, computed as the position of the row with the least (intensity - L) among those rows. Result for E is 5873.0 angstroms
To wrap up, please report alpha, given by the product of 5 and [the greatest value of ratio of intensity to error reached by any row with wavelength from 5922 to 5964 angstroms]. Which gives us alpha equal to 101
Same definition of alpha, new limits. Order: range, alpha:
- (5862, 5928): 101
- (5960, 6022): 102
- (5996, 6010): 100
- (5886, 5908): 96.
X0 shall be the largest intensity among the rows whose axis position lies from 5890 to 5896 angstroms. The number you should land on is 21.8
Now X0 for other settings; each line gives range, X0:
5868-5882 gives 28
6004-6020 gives 28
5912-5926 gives 28.4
